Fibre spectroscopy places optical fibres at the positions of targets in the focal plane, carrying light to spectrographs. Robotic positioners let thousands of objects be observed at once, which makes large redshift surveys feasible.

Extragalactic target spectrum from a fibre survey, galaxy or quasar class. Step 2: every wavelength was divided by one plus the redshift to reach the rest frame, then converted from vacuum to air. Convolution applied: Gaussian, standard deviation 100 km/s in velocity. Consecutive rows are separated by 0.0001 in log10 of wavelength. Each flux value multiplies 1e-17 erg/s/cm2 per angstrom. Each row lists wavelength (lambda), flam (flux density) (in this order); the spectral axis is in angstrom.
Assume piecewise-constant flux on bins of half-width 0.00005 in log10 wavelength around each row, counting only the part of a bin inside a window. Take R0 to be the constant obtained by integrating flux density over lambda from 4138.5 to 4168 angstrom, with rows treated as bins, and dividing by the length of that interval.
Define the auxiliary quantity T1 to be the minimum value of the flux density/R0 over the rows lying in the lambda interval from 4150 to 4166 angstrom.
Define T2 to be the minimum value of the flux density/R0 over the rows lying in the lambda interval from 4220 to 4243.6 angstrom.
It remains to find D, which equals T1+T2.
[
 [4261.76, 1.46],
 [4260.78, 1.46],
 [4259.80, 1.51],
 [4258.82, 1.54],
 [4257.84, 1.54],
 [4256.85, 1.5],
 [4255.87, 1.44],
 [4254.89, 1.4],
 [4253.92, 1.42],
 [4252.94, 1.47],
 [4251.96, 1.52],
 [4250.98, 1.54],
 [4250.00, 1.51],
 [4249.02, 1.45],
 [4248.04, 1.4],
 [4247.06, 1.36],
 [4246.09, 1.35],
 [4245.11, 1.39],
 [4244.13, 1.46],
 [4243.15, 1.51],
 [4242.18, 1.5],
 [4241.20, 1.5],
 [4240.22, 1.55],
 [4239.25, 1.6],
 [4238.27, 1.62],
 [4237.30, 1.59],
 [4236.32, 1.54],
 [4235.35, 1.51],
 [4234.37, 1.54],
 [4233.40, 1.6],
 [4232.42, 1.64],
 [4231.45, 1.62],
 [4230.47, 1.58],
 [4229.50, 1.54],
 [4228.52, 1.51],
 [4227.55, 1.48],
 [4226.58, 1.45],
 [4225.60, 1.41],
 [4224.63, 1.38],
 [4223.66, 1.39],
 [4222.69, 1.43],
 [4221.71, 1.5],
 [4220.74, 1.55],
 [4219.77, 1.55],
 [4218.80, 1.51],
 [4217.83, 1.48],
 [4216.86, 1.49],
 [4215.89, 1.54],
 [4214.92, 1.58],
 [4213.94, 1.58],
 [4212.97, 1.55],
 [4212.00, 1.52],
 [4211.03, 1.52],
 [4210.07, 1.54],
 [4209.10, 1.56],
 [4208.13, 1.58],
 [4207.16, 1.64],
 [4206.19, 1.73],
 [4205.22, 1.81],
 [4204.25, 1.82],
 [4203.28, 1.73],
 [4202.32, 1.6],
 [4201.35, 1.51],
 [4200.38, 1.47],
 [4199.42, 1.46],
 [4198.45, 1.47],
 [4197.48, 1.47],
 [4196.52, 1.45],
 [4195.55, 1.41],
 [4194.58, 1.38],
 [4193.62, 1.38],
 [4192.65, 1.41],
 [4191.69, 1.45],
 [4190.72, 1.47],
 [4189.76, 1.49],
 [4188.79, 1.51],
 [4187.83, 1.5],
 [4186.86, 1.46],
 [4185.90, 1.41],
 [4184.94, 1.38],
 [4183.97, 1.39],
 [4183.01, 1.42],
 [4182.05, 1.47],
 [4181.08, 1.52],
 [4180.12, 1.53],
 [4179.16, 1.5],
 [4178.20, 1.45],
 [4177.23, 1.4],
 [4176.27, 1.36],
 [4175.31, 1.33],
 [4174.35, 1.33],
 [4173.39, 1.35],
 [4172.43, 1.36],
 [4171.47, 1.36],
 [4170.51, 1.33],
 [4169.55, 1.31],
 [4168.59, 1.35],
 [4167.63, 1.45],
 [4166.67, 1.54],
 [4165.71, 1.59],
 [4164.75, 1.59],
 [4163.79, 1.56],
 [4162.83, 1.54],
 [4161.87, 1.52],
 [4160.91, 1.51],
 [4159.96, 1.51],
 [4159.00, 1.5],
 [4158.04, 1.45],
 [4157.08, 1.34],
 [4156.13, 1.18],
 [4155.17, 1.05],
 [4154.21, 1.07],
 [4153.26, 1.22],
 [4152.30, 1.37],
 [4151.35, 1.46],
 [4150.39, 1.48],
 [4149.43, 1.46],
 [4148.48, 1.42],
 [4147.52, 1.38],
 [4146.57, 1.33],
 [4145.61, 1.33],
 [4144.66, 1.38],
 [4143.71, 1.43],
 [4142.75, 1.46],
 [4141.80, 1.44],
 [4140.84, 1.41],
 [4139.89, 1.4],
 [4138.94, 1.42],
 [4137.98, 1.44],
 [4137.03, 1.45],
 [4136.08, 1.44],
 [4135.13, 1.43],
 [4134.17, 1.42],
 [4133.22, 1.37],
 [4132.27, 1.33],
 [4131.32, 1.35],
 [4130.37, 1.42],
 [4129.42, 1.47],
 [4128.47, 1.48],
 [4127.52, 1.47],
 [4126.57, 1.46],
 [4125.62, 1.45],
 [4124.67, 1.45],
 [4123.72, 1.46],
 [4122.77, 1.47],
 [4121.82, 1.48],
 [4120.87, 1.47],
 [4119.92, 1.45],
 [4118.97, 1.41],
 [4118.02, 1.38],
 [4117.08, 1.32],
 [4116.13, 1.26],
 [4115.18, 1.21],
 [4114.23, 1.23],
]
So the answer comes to 1.72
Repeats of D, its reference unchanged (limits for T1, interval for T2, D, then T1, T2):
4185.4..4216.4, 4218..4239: 1.95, 0.98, 0.98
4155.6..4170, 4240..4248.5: 1.79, 0.84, 0.96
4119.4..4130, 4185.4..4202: 2.00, 1.03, 0.98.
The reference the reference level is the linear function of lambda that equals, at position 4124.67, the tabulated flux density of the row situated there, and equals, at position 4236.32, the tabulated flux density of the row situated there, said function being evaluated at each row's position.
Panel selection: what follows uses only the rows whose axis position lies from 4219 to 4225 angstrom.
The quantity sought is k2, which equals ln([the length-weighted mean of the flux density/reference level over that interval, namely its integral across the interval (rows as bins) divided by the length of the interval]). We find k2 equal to -0.04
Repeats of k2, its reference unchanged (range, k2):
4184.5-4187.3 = -0.05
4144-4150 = -0.06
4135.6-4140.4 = -0.02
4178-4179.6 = -0.01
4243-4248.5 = -0.10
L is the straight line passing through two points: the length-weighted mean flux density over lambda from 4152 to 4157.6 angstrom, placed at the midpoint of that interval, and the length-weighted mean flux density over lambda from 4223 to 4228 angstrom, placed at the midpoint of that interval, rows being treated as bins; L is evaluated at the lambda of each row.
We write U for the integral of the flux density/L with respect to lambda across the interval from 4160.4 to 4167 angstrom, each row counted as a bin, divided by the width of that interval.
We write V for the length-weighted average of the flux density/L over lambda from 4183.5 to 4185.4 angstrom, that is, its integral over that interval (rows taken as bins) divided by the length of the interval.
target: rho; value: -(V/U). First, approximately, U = 1.26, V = 1.07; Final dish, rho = -0.85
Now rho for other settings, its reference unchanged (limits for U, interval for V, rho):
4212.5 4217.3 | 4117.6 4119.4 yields -1.15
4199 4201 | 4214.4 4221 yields -1.00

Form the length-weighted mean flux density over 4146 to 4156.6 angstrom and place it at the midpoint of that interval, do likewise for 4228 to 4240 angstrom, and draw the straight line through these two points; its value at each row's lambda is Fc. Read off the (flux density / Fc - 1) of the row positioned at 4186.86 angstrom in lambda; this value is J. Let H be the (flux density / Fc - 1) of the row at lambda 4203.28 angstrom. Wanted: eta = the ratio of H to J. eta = 6.7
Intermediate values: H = 0.17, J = 0.03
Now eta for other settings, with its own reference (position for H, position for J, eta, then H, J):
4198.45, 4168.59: -0.6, 0.01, -0.01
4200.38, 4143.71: 0.0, 0.00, 0.11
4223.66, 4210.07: -3.5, -0.10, 0.03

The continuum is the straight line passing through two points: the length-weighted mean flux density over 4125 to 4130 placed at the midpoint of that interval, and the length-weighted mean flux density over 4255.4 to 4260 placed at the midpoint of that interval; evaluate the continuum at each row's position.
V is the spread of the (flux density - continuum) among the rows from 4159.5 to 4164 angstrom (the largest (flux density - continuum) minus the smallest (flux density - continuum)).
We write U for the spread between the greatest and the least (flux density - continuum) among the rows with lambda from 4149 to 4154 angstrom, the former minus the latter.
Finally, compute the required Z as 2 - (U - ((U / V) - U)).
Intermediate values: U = 0.261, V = 0.05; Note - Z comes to 6.78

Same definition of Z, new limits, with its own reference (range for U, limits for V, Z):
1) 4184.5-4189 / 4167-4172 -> 2.66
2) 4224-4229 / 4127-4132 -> 2.73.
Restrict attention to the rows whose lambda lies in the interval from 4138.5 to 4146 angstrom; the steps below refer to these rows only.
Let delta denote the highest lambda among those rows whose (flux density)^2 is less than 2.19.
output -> 4145.61 angstrom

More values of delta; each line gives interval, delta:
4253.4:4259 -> 4255.87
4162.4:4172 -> 4171.47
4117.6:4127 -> 4126.57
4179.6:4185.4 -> 4184.94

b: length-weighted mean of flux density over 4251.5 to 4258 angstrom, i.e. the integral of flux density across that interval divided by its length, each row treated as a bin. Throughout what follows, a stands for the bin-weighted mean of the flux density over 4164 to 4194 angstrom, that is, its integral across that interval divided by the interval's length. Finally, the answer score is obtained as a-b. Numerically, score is -0.033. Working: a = 1.43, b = 1.47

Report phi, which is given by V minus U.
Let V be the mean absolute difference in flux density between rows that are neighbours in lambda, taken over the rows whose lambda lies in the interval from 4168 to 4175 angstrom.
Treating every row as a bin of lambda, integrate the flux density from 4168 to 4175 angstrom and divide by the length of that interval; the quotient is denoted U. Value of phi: -1.32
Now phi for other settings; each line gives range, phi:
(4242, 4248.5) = -1.39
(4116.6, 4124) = -1.40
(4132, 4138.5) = -1.39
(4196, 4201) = -1.45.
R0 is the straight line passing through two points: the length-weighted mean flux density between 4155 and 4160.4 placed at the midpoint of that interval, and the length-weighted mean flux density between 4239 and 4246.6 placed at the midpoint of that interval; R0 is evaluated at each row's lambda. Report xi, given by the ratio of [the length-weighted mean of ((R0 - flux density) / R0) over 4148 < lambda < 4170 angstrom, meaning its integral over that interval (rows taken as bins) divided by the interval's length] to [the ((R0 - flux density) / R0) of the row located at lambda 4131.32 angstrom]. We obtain 1.5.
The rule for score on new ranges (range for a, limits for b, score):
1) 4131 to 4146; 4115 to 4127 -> -0.002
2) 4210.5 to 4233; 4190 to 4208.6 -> -0.025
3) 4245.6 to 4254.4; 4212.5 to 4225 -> -0.057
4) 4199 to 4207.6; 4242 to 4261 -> 0.180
